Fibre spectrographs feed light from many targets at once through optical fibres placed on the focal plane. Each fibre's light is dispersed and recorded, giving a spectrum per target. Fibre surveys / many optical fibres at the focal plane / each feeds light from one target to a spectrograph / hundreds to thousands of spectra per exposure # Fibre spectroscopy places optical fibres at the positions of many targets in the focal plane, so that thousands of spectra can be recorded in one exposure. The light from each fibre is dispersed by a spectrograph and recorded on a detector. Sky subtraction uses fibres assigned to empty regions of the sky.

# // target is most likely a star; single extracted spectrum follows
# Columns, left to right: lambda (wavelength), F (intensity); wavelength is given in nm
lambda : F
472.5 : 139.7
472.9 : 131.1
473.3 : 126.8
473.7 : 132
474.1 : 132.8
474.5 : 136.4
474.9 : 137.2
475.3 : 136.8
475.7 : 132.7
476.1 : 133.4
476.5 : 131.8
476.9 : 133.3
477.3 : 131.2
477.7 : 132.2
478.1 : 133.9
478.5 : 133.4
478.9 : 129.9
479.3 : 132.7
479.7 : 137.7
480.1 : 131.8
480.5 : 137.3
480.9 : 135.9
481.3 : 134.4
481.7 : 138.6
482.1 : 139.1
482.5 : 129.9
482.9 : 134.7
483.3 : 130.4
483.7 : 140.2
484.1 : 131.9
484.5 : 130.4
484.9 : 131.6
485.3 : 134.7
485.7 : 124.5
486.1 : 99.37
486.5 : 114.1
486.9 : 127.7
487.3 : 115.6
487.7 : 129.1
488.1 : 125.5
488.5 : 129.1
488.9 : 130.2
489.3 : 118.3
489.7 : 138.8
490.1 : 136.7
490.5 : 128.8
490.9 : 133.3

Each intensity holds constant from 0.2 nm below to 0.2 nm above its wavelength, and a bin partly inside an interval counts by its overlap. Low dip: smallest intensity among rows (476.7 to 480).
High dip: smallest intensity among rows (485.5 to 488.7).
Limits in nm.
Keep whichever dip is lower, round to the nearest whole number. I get 99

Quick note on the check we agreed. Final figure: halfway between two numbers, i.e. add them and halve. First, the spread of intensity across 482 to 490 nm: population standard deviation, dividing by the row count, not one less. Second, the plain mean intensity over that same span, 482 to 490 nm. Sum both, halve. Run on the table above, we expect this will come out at 68.6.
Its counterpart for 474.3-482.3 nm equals 68.6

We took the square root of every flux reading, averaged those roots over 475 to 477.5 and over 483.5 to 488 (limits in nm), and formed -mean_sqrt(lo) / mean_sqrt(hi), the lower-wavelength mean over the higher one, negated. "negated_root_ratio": -1.03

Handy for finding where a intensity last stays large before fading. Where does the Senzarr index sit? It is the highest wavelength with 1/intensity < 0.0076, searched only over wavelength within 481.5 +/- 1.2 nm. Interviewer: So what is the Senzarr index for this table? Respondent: 482.1 nm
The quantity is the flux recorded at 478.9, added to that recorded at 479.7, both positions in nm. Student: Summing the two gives 268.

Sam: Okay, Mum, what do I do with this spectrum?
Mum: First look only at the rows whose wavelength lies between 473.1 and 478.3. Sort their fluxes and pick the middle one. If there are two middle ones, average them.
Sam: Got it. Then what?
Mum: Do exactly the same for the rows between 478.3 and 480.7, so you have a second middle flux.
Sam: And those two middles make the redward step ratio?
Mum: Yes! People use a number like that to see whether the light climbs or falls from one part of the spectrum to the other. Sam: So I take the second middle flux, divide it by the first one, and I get 1.00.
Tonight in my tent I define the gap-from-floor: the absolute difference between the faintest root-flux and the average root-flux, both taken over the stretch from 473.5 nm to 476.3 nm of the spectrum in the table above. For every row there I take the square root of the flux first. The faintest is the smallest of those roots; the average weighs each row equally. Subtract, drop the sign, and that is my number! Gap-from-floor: 0.11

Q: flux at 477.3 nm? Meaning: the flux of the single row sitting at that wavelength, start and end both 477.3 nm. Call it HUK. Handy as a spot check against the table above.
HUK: 131.2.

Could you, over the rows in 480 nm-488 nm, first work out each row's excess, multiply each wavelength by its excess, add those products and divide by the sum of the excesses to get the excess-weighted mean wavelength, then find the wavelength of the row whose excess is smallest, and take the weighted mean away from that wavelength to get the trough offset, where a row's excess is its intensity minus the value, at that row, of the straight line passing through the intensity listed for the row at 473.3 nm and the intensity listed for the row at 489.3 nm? 3.48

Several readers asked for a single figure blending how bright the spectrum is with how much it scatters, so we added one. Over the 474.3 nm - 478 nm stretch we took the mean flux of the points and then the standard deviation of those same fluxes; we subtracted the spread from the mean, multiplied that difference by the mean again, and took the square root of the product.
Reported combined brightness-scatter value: 133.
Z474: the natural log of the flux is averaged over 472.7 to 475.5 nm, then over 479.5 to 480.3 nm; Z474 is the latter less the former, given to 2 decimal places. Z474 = 0.01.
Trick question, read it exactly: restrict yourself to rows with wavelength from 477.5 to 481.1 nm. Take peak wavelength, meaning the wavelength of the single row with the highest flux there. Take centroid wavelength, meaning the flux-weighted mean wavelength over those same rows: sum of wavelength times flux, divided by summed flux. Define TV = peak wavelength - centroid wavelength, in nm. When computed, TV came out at 0.39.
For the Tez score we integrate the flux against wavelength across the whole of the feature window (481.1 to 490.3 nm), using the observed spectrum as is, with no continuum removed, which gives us 1186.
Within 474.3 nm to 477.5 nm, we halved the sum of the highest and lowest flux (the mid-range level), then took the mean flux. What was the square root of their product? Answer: 134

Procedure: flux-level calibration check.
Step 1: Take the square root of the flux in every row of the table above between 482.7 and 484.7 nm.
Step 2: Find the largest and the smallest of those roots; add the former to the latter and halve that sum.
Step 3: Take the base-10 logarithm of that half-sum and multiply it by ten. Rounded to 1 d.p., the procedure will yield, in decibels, 10.7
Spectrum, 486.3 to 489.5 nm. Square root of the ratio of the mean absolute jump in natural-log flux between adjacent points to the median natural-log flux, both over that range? 0.119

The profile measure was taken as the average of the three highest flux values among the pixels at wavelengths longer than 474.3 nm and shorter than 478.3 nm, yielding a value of 137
